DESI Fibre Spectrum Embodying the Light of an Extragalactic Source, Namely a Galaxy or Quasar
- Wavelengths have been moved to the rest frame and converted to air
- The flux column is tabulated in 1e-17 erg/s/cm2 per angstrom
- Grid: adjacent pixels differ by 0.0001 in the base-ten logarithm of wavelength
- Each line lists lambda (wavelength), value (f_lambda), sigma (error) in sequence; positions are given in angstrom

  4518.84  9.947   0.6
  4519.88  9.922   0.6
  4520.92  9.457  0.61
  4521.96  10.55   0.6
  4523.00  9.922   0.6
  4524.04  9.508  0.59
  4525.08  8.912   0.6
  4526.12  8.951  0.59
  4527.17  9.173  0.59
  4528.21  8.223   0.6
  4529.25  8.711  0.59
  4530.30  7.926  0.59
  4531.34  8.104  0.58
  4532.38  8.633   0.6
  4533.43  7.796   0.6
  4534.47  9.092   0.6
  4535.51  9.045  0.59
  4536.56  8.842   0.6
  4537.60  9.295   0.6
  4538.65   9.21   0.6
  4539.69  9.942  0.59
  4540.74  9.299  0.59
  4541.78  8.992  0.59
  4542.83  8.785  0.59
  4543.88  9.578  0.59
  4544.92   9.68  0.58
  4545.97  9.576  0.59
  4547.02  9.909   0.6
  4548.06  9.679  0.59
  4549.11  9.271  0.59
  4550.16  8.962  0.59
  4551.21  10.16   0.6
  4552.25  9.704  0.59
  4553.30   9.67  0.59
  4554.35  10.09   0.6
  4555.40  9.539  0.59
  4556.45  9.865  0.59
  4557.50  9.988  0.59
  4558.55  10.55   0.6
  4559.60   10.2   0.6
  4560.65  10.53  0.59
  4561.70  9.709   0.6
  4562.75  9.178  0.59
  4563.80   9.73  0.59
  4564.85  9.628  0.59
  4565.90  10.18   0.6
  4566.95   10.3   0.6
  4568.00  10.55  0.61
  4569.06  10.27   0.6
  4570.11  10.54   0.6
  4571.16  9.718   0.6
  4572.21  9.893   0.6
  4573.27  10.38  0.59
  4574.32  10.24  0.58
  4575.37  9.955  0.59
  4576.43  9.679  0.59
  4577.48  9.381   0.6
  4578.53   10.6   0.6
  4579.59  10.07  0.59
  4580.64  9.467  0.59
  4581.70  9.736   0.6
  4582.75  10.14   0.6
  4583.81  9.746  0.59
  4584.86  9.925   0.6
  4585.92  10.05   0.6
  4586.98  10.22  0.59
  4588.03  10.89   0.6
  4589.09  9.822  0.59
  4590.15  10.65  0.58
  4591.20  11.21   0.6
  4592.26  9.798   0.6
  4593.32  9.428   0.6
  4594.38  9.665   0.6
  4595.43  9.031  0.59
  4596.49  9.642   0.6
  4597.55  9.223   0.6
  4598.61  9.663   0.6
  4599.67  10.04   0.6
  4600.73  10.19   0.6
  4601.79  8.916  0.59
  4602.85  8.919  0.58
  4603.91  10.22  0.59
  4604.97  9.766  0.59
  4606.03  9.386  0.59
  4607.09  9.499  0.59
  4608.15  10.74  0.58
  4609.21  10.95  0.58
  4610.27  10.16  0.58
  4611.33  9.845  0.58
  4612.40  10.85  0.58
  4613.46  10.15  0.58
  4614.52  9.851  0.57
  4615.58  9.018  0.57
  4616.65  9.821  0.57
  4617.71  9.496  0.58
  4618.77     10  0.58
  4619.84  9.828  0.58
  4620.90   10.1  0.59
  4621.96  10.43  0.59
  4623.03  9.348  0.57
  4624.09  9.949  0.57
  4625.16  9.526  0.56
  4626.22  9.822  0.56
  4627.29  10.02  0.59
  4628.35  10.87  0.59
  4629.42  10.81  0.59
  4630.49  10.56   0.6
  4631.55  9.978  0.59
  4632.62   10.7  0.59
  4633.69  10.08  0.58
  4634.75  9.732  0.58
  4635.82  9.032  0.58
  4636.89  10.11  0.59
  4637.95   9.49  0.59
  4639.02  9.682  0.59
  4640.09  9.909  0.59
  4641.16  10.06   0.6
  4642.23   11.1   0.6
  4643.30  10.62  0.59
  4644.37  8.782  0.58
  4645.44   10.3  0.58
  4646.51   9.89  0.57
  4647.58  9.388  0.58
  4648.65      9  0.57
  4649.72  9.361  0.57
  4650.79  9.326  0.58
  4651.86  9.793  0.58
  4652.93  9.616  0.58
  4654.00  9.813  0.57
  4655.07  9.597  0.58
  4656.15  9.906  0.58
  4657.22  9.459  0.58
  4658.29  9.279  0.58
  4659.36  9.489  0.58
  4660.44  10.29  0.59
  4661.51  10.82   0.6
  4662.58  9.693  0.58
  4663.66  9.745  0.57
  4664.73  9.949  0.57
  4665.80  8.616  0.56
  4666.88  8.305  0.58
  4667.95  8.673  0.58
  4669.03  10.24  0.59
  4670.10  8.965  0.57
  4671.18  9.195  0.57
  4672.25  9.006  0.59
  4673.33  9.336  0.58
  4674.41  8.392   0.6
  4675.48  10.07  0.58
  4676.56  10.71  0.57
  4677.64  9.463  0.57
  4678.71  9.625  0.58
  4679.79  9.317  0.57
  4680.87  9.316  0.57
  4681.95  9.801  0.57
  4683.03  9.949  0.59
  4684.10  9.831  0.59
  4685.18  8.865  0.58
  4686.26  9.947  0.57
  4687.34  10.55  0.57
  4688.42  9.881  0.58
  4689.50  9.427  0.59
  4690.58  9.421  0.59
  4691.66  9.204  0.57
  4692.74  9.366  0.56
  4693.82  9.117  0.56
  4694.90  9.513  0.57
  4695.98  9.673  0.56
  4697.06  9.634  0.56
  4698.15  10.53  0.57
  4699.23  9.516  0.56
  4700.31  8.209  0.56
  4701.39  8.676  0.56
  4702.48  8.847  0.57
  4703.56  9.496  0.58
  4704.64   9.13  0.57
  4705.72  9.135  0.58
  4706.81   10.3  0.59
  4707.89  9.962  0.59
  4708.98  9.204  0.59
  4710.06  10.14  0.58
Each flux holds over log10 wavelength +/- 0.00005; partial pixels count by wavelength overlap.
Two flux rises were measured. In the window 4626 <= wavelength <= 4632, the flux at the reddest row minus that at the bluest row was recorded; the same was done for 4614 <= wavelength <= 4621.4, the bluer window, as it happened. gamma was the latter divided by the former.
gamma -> 1.6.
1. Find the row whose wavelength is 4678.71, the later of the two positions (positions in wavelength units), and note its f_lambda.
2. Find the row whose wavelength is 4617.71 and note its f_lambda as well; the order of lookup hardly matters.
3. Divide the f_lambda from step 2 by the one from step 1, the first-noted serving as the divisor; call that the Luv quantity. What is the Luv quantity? 0.99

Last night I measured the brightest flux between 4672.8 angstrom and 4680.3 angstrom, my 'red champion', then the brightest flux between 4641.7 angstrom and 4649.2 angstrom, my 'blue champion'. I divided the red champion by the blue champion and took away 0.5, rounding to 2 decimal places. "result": 0.46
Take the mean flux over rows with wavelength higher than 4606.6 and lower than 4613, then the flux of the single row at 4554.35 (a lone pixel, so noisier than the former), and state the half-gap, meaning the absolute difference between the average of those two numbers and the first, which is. 0.13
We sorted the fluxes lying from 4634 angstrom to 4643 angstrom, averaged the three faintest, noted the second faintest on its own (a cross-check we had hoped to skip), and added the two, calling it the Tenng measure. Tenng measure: 18.9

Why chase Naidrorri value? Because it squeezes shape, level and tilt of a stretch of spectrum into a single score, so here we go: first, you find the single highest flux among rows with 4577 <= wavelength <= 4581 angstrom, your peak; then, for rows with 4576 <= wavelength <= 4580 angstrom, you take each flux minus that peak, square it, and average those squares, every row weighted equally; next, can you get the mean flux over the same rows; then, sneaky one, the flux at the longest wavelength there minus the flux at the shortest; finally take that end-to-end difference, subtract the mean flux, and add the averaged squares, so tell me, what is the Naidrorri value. -8.9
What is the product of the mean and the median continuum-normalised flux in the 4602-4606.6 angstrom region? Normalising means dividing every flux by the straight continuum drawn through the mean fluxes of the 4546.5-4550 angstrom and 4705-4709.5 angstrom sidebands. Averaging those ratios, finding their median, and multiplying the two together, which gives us 0.99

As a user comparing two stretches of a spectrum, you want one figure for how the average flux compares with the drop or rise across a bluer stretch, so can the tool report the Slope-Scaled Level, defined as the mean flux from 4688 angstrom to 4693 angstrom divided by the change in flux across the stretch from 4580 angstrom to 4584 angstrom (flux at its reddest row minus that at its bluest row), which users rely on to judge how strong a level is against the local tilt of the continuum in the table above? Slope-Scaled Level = 34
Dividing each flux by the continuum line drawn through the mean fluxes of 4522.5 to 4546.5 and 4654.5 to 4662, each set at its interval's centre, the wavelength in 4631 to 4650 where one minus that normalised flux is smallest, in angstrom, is 4642.23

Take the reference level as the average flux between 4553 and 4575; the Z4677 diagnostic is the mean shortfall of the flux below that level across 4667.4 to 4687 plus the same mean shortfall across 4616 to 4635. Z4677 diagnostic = 0.53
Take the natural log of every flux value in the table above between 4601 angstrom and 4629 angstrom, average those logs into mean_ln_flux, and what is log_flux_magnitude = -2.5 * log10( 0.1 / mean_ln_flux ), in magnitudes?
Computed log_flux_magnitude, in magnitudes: 3.40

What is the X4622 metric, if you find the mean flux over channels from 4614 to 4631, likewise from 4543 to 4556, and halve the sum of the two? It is 9.8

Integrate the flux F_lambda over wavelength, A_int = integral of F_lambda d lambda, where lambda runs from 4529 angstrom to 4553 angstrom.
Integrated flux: 220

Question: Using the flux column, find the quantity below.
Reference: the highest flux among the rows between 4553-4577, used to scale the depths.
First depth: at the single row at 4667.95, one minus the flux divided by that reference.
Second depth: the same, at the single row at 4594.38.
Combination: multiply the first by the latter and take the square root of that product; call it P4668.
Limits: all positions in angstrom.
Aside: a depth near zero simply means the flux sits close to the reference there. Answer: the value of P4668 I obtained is 0.12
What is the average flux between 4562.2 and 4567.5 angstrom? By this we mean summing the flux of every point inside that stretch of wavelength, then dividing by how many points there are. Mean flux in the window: 9.8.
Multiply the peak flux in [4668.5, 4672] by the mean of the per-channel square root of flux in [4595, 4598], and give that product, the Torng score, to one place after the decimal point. 31.2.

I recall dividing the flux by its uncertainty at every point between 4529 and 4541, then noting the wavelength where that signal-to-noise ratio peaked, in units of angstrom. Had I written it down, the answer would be 4539.69 angstrom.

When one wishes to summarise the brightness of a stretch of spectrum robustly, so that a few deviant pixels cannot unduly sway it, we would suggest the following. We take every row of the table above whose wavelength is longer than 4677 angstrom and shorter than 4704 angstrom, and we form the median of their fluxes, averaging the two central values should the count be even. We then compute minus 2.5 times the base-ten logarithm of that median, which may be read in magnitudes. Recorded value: -2.44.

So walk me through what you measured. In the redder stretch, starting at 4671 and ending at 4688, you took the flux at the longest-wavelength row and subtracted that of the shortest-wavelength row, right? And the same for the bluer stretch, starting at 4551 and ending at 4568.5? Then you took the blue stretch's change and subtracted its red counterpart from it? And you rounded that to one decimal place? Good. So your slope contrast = -1.0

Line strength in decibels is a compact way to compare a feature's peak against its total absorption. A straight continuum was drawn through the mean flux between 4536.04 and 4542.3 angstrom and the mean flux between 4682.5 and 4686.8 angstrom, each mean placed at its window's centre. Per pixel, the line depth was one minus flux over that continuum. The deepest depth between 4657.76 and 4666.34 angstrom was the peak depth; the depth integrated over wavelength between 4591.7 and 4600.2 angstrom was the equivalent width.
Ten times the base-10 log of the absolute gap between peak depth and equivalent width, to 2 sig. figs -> -6.3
